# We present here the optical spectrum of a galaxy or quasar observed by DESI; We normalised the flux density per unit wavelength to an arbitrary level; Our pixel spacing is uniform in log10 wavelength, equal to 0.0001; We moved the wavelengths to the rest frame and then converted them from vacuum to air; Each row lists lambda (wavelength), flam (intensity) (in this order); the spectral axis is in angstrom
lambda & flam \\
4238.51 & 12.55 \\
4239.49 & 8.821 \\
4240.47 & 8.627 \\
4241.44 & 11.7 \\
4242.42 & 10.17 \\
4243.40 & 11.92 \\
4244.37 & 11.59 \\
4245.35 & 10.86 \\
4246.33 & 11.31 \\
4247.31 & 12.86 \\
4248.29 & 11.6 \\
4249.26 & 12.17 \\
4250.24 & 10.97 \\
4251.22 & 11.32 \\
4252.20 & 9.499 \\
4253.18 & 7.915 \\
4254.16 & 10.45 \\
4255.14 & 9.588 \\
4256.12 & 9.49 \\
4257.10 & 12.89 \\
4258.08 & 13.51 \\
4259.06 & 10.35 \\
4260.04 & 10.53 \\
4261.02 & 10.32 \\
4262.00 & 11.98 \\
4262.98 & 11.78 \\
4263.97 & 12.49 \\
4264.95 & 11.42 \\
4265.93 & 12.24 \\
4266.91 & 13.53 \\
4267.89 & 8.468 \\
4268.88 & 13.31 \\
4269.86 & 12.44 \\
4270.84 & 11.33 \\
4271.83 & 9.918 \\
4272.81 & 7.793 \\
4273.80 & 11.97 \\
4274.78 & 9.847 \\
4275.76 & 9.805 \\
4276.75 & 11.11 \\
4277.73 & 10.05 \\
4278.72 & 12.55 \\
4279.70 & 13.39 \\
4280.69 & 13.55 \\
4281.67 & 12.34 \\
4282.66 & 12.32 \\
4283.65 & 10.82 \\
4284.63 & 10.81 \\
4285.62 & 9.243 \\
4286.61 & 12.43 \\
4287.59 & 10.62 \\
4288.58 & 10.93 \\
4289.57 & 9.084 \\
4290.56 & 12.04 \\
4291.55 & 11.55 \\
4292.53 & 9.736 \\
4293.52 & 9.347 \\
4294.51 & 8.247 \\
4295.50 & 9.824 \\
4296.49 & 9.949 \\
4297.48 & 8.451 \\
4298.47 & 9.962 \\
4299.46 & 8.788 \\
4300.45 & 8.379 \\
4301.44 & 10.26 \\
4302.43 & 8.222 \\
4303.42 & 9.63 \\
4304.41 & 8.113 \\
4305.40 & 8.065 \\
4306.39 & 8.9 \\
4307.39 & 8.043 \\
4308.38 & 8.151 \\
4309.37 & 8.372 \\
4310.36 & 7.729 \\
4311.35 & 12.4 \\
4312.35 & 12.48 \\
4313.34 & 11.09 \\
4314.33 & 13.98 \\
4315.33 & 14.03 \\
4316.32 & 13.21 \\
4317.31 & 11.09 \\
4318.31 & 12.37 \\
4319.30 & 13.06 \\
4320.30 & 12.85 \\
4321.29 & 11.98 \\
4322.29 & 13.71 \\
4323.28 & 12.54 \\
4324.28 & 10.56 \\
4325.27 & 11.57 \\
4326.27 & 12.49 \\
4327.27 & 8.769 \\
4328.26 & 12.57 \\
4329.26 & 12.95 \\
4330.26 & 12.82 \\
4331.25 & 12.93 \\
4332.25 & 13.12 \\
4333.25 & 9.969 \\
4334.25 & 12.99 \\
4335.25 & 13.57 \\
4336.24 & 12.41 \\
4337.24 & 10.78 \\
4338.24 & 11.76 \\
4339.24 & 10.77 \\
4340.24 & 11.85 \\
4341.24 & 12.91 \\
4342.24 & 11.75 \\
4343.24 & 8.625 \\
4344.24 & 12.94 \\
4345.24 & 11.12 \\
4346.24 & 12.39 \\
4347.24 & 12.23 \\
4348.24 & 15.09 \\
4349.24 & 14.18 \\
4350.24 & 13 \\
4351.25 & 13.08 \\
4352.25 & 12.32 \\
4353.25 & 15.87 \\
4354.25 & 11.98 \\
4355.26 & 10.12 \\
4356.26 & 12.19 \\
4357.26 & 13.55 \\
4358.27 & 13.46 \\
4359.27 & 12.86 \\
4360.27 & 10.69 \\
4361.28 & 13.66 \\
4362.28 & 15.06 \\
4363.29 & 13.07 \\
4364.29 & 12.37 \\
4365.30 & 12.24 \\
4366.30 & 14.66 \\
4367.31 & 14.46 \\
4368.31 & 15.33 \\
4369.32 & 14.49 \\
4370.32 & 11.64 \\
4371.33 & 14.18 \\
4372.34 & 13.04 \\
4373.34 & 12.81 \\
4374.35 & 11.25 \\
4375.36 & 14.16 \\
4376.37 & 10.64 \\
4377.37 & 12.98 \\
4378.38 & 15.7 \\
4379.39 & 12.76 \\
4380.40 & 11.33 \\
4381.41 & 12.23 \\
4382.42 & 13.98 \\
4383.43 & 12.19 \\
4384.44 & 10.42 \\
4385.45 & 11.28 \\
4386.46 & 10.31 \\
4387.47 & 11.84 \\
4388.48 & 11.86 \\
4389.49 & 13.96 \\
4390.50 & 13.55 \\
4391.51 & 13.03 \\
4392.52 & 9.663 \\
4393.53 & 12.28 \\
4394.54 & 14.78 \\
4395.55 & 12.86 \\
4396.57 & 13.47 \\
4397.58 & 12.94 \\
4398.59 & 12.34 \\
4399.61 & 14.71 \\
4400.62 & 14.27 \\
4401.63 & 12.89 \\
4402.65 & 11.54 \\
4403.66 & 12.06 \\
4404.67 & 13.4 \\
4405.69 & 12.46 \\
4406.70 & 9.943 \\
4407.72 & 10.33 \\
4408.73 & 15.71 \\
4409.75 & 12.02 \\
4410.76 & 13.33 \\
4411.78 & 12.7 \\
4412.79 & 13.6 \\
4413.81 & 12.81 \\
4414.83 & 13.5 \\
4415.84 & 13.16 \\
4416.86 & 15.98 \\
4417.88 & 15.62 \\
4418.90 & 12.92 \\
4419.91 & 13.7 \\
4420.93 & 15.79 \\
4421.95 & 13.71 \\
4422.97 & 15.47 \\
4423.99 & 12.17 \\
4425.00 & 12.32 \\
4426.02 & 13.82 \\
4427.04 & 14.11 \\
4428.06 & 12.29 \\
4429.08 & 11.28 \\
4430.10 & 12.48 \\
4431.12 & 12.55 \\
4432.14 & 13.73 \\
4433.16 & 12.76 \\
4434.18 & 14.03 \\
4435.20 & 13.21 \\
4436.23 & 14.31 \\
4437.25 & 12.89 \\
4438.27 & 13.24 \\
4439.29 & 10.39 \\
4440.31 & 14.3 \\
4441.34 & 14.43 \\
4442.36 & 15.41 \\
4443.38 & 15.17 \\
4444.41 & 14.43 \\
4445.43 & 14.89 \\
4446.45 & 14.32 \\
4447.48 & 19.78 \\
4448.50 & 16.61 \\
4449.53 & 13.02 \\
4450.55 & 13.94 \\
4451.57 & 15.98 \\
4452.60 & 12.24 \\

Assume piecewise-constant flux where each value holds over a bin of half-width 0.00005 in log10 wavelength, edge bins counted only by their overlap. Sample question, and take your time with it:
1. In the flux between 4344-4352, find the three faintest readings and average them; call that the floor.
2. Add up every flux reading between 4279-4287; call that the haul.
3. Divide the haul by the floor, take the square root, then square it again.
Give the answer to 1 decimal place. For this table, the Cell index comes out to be 8.0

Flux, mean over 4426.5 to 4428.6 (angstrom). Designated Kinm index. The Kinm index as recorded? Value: 13.2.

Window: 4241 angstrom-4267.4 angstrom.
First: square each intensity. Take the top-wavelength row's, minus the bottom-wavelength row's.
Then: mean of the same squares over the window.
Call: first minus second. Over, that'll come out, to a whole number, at -83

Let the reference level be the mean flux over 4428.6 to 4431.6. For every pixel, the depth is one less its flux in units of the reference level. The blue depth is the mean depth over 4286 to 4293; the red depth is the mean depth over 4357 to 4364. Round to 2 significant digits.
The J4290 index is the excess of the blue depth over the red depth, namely 0.19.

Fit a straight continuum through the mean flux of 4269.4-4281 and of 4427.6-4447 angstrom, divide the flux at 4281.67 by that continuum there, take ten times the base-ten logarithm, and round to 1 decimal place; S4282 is 0.4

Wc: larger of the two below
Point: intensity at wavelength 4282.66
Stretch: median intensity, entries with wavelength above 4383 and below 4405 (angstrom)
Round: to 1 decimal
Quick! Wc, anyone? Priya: 12.6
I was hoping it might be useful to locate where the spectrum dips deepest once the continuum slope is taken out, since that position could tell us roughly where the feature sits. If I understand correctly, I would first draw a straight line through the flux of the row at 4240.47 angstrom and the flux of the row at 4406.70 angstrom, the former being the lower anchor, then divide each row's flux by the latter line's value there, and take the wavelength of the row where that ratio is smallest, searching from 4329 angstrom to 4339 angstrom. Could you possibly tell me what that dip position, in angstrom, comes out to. 4333.25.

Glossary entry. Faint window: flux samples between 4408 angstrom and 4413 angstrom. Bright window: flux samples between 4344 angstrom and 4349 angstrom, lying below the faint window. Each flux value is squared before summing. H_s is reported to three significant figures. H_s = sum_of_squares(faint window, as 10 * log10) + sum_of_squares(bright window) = 852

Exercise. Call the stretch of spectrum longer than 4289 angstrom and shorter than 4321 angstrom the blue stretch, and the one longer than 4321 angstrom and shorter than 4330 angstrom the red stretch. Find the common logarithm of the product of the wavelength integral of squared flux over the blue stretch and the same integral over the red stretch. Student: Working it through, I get 6.65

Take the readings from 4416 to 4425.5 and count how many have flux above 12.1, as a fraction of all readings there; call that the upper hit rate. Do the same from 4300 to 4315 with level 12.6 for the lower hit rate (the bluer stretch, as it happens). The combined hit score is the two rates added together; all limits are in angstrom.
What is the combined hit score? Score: 1.1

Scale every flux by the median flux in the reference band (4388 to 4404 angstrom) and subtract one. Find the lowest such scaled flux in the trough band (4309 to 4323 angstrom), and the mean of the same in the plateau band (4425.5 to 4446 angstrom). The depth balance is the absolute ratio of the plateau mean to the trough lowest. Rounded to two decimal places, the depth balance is 0.11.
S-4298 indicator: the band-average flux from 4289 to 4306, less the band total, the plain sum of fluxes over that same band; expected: -150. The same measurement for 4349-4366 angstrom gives -207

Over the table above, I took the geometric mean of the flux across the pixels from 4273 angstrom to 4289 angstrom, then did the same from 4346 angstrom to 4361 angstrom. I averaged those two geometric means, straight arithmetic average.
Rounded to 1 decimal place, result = 12.0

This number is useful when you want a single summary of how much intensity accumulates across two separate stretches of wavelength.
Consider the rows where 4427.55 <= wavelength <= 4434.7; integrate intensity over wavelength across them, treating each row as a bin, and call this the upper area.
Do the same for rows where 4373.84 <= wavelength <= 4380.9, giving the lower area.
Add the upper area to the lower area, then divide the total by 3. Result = 60.2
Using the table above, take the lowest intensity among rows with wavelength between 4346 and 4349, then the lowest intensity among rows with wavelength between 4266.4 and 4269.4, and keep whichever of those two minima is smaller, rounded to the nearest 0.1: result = 8.5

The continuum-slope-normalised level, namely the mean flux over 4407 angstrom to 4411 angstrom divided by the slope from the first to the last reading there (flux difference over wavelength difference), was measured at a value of 13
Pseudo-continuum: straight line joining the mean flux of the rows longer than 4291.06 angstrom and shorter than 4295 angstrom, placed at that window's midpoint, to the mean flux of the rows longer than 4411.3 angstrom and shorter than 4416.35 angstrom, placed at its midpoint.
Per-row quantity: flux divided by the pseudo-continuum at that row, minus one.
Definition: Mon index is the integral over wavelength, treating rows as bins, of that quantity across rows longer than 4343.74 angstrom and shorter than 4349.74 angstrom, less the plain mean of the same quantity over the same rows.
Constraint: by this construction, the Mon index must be 0.77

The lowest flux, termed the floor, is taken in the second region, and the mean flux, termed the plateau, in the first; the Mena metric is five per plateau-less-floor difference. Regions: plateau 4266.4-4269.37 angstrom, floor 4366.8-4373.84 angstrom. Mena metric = 39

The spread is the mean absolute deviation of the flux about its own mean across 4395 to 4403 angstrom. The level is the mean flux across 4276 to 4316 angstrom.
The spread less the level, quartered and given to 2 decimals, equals -2.40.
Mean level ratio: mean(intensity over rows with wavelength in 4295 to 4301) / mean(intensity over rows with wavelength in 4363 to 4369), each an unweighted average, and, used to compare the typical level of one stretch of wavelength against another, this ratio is 0.67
